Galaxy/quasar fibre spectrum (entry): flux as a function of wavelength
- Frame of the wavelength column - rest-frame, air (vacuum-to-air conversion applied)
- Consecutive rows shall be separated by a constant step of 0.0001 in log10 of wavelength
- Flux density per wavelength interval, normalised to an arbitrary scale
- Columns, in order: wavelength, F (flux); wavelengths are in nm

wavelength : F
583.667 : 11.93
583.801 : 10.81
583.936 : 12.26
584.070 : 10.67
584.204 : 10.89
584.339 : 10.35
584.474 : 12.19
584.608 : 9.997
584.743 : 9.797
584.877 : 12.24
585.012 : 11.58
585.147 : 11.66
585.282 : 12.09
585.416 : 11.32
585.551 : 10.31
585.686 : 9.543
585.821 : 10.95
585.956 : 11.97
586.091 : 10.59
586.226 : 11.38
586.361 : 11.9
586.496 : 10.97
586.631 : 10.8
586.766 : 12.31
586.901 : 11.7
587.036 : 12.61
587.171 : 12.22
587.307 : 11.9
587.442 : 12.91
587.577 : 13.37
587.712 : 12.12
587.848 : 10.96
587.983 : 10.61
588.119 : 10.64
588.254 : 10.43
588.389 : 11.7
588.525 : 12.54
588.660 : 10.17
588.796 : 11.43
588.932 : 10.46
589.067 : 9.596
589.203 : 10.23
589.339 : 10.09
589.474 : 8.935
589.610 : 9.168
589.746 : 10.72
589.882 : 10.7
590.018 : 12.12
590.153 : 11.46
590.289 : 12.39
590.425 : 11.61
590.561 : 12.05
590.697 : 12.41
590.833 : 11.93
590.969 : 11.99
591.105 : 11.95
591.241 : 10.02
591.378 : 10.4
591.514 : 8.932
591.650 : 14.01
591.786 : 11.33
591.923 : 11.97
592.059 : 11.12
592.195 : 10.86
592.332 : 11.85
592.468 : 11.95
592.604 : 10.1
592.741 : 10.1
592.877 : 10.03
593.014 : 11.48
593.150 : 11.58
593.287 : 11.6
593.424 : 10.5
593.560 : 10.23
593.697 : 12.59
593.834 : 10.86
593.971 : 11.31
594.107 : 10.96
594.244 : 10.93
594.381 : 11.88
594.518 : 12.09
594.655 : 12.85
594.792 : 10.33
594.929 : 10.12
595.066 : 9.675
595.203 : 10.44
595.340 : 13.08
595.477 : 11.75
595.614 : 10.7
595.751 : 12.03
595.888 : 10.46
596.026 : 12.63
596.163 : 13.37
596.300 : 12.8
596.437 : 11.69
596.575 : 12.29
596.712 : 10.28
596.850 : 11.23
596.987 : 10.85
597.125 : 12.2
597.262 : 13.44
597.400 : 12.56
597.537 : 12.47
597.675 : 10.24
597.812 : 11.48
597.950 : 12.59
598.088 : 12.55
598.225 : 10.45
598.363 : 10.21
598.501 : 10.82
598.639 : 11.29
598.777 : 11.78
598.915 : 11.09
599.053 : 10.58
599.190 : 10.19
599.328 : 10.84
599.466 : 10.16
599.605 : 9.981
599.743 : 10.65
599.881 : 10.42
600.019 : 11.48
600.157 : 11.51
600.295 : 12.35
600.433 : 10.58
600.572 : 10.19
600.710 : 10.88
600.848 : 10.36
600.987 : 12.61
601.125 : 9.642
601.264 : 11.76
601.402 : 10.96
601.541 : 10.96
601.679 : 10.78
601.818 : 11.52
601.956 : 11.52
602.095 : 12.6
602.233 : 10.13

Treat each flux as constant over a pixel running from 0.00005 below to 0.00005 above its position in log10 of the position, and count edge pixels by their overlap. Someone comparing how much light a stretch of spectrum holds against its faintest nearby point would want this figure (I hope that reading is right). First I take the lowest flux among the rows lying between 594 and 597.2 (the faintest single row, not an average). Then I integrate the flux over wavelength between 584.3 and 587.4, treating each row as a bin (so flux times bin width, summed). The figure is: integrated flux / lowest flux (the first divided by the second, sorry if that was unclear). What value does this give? 3.63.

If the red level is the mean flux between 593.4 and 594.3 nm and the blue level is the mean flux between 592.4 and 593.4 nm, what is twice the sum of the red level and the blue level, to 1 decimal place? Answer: 44.1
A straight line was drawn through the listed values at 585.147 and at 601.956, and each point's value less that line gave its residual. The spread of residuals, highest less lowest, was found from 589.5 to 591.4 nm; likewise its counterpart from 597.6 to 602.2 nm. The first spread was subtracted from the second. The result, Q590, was -0.28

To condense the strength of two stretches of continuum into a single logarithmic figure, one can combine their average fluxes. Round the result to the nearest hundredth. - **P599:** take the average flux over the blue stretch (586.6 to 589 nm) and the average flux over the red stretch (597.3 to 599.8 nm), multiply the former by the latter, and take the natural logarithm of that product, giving 4.86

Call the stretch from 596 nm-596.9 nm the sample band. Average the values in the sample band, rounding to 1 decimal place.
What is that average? 12.0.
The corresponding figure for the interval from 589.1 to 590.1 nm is 10.3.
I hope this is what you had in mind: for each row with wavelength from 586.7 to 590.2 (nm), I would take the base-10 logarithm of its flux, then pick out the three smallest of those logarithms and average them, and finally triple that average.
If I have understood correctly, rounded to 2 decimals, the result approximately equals 2.90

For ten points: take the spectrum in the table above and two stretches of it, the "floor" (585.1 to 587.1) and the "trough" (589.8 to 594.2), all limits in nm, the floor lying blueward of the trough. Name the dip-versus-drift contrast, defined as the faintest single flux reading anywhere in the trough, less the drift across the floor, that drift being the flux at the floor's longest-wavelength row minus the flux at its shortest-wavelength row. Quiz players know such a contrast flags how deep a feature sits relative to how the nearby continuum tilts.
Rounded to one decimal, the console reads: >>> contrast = 8.0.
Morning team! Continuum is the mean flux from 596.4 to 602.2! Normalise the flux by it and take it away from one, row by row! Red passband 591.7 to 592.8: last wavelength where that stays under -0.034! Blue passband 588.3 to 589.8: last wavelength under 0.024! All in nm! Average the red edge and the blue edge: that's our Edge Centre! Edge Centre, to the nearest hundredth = 590.63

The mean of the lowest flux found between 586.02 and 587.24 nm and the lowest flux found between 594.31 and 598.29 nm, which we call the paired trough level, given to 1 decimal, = 10.1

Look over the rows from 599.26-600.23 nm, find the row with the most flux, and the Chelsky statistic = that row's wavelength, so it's 600.157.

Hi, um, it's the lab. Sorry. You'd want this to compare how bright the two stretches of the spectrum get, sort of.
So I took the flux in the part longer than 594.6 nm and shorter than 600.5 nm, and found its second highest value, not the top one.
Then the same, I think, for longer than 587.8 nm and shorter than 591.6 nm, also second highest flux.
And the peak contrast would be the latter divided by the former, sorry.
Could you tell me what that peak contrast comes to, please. 0.93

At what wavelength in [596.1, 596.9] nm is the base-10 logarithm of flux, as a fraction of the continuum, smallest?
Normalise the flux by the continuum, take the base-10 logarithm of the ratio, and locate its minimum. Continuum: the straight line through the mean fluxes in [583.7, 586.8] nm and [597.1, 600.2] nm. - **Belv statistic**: 596.712 nm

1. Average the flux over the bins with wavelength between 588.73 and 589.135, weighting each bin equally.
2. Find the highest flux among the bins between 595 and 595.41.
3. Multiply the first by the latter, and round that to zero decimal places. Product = 137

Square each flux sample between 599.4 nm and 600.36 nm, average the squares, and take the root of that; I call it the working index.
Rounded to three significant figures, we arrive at 11.0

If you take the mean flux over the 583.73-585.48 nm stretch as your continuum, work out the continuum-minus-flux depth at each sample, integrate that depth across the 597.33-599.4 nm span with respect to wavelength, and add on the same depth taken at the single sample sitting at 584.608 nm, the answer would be 1.1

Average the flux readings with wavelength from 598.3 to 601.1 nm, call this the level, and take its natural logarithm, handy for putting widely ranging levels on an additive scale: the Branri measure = 2.39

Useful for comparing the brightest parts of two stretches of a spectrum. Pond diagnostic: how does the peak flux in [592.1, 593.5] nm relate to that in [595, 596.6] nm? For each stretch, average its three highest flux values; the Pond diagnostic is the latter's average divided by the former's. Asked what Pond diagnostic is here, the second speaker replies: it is 1.11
